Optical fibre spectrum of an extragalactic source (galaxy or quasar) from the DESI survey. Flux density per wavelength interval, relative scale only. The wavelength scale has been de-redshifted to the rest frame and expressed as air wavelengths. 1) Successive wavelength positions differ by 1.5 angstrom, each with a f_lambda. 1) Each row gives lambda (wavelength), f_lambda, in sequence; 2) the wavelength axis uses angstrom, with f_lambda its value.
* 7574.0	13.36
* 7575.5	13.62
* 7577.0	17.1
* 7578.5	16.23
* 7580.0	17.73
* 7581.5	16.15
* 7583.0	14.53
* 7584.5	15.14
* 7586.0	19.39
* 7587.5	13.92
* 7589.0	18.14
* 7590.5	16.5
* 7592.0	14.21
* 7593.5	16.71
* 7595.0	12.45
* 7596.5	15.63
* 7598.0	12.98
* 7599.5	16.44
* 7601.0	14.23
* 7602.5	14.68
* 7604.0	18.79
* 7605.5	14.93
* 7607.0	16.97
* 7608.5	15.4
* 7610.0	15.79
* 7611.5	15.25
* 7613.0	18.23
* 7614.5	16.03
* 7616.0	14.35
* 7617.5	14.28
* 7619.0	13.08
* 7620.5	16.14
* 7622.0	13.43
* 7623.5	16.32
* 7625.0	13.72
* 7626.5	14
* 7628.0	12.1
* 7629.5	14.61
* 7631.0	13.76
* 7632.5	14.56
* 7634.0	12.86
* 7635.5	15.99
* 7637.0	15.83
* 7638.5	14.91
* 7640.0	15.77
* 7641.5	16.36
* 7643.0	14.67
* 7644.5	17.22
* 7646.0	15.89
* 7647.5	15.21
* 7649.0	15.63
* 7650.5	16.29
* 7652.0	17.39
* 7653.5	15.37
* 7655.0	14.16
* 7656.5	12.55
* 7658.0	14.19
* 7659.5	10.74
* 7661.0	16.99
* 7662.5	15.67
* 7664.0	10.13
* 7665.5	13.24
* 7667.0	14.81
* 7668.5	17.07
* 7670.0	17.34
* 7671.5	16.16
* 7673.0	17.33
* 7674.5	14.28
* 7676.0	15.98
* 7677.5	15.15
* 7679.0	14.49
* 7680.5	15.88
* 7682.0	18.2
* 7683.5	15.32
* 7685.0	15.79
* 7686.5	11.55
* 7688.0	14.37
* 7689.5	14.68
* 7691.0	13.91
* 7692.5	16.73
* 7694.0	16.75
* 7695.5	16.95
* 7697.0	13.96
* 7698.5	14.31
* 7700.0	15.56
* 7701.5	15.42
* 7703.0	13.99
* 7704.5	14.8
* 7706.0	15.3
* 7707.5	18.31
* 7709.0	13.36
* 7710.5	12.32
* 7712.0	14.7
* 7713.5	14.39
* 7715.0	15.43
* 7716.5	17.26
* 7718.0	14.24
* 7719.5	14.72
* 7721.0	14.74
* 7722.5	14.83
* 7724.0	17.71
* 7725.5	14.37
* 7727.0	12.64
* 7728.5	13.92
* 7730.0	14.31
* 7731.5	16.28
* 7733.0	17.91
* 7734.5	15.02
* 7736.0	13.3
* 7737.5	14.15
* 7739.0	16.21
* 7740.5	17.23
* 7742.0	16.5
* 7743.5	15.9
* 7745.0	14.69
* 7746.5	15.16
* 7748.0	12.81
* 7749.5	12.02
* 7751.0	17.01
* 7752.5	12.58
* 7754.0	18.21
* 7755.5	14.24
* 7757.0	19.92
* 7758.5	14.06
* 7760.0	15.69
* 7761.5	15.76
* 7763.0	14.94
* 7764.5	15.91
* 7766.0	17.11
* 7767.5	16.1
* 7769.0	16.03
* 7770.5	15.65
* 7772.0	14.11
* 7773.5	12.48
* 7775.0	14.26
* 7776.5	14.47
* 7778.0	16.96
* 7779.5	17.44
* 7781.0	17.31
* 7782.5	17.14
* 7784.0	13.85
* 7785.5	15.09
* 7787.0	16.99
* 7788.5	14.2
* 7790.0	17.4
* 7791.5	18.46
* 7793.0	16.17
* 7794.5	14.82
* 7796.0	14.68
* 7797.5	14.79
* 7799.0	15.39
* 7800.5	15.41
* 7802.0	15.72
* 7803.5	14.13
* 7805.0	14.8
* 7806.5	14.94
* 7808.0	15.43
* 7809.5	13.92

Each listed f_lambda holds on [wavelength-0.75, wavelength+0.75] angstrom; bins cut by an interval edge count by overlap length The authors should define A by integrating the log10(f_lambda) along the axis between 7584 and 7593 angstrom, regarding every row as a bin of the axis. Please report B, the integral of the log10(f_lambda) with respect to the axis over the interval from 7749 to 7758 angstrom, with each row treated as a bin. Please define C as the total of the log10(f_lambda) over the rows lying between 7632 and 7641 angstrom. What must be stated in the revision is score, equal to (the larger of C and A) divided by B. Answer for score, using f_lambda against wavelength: 1.02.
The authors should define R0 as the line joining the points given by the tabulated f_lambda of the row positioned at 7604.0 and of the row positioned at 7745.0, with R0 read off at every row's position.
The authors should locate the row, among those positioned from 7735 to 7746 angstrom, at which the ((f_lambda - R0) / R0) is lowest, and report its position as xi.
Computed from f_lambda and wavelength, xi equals 7736.0 angstrom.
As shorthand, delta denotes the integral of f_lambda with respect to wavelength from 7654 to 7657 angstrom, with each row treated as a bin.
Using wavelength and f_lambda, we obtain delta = 41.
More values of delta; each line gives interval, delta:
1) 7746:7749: 41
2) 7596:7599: 43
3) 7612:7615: 51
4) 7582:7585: 45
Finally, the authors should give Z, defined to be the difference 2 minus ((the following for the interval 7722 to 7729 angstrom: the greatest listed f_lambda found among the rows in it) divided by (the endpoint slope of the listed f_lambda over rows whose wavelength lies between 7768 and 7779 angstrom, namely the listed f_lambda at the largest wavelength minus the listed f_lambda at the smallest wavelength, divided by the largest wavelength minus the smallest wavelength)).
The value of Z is -169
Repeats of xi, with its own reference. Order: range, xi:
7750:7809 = 7752.5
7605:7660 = 7659.5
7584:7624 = 7595.0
